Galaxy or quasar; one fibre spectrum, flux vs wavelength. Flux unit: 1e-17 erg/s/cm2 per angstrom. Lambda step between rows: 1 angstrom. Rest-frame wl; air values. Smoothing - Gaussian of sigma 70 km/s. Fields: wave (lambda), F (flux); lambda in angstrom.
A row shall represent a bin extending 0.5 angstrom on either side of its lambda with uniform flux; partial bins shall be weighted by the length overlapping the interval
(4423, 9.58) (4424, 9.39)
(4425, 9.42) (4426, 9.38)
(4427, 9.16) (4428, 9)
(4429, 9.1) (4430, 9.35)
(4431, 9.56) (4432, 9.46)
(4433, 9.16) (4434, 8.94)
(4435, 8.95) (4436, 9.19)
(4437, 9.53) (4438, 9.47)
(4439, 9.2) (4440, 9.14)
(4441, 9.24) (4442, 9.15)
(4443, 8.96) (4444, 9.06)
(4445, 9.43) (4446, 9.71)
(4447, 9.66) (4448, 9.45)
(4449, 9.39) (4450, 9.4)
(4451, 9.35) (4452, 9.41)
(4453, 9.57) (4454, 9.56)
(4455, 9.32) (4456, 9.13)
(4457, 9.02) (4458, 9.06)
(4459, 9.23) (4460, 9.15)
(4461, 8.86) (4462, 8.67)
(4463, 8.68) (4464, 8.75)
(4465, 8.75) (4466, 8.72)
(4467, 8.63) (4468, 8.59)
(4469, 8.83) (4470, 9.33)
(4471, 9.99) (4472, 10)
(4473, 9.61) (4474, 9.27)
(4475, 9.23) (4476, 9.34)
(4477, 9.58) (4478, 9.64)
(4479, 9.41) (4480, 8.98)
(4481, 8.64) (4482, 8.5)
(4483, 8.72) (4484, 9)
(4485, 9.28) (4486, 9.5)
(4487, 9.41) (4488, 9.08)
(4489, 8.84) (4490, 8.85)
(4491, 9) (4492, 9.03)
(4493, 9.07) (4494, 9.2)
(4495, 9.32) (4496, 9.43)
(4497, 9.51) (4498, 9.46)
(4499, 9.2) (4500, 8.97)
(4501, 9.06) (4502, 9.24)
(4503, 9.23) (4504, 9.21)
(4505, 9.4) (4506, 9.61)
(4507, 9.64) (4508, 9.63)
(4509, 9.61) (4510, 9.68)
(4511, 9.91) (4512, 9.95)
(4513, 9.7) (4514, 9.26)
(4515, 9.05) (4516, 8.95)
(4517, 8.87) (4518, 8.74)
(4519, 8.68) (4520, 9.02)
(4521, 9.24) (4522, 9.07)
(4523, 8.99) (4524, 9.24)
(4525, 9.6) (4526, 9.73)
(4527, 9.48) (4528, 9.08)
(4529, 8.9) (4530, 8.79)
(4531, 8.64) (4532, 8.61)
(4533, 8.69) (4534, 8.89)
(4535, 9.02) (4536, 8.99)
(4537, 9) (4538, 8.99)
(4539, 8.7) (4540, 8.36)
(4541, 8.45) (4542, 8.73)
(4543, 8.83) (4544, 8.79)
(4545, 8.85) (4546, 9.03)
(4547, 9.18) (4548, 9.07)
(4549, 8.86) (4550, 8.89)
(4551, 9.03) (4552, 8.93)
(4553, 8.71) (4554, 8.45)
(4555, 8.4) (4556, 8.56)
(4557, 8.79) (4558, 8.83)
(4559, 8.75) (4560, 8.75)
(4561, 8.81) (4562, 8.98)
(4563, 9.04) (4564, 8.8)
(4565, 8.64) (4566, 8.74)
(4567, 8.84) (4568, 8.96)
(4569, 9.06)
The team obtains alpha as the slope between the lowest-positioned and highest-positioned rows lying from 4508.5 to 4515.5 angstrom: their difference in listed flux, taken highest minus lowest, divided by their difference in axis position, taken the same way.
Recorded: -0.09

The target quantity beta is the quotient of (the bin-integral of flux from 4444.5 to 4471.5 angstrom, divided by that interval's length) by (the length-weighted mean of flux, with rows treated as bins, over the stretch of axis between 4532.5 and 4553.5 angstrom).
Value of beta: 1.04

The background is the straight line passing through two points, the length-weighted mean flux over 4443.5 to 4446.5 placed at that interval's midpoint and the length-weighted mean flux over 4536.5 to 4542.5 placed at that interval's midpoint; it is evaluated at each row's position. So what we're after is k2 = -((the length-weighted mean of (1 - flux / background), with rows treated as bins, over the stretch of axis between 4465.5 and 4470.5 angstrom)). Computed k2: -0.044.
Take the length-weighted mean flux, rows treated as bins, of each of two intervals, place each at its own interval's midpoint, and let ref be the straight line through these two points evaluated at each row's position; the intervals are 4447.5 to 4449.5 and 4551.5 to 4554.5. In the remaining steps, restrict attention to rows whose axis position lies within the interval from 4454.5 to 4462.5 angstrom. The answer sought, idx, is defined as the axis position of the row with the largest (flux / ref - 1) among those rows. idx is 4455 angstrom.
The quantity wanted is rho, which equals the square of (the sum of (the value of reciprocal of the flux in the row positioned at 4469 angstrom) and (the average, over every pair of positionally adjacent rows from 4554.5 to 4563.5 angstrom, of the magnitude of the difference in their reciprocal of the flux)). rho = 0.0131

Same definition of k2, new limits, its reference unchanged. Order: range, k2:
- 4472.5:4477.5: 0.025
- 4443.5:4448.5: 0.007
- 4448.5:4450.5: 0.003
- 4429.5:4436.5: -0.027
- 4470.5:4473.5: 0.072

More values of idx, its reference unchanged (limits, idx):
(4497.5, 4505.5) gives 4498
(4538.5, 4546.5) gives 4546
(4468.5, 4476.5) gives 4472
